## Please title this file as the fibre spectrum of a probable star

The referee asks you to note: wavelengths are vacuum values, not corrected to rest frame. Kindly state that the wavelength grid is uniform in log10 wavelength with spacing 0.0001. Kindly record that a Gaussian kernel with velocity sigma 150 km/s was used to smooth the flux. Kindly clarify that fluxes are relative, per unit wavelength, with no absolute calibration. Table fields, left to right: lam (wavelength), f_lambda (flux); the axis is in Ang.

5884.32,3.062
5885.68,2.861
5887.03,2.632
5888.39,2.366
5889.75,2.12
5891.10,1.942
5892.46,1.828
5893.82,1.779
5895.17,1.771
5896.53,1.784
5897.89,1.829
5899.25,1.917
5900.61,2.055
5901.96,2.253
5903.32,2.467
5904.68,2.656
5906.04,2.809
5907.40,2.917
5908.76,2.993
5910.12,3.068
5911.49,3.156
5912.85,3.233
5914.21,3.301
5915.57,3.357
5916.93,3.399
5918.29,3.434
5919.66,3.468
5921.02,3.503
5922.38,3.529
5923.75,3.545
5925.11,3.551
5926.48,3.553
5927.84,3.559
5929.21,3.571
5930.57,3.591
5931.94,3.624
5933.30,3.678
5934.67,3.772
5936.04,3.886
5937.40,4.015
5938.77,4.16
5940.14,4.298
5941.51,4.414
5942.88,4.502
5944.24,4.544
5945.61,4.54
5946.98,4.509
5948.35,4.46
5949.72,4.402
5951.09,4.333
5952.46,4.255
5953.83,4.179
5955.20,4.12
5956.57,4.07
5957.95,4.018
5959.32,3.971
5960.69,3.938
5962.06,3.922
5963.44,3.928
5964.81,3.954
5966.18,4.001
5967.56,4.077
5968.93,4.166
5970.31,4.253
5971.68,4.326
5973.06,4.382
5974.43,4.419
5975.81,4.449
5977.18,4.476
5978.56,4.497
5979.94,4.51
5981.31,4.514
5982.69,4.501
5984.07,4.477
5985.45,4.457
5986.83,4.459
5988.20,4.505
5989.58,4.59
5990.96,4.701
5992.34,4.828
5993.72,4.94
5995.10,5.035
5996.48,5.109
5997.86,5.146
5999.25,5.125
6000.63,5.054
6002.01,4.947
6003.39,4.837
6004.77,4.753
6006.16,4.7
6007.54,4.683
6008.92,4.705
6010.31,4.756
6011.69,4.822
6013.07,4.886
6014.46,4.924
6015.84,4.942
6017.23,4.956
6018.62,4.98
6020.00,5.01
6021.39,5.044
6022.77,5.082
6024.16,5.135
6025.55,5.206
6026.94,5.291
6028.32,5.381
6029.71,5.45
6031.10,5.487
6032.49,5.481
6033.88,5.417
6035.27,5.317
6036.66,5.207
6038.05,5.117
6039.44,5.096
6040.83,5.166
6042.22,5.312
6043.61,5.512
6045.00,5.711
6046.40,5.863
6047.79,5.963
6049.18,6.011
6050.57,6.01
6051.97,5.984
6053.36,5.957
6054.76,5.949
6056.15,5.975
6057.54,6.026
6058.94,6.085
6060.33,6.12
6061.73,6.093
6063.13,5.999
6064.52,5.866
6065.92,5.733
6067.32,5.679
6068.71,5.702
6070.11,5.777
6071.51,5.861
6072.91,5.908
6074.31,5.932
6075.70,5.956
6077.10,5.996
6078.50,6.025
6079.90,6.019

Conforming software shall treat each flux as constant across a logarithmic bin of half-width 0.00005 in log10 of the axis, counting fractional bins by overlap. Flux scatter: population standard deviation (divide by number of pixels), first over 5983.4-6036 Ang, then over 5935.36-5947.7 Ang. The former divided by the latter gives 1.24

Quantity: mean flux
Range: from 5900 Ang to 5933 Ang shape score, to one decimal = 3.2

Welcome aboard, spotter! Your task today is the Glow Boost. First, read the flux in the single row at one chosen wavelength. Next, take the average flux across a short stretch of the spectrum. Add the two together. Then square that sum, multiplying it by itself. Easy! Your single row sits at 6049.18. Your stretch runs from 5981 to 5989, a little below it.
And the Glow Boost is 110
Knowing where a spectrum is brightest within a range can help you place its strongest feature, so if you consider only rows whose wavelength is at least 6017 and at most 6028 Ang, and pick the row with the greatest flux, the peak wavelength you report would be 6026.94 Ang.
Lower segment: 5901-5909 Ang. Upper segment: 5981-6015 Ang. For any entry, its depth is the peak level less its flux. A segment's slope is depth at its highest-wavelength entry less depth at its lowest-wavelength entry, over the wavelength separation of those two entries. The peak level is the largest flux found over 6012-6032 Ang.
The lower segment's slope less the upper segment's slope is -0.10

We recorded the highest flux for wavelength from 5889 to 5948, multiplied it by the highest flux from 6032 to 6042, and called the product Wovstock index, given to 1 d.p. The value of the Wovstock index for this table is 24.9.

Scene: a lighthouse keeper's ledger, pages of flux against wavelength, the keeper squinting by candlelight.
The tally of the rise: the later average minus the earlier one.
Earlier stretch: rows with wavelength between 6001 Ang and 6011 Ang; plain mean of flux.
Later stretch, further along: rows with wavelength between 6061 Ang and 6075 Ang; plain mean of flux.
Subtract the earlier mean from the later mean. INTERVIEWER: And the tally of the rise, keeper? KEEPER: 1.1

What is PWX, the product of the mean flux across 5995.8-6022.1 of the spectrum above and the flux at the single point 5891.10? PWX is 10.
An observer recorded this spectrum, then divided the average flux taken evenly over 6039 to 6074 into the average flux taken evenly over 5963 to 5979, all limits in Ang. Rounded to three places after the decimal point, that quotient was 0.730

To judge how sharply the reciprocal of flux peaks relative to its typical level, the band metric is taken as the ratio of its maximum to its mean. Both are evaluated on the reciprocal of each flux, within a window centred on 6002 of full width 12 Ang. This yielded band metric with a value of 1.05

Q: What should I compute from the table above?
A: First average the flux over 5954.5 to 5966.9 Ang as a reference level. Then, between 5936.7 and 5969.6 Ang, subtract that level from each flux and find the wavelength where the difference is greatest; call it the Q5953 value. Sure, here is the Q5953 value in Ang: 5944.24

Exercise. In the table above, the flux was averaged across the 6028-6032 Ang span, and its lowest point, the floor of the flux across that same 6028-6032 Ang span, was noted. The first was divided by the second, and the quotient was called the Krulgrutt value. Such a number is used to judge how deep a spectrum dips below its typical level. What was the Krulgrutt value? 1.011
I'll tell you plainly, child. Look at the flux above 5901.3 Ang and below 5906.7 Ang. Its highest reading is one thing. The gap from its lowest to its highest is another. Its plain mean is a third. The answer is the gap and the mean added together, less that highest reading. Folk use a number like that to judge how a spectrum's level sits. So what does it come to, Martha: 0.293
